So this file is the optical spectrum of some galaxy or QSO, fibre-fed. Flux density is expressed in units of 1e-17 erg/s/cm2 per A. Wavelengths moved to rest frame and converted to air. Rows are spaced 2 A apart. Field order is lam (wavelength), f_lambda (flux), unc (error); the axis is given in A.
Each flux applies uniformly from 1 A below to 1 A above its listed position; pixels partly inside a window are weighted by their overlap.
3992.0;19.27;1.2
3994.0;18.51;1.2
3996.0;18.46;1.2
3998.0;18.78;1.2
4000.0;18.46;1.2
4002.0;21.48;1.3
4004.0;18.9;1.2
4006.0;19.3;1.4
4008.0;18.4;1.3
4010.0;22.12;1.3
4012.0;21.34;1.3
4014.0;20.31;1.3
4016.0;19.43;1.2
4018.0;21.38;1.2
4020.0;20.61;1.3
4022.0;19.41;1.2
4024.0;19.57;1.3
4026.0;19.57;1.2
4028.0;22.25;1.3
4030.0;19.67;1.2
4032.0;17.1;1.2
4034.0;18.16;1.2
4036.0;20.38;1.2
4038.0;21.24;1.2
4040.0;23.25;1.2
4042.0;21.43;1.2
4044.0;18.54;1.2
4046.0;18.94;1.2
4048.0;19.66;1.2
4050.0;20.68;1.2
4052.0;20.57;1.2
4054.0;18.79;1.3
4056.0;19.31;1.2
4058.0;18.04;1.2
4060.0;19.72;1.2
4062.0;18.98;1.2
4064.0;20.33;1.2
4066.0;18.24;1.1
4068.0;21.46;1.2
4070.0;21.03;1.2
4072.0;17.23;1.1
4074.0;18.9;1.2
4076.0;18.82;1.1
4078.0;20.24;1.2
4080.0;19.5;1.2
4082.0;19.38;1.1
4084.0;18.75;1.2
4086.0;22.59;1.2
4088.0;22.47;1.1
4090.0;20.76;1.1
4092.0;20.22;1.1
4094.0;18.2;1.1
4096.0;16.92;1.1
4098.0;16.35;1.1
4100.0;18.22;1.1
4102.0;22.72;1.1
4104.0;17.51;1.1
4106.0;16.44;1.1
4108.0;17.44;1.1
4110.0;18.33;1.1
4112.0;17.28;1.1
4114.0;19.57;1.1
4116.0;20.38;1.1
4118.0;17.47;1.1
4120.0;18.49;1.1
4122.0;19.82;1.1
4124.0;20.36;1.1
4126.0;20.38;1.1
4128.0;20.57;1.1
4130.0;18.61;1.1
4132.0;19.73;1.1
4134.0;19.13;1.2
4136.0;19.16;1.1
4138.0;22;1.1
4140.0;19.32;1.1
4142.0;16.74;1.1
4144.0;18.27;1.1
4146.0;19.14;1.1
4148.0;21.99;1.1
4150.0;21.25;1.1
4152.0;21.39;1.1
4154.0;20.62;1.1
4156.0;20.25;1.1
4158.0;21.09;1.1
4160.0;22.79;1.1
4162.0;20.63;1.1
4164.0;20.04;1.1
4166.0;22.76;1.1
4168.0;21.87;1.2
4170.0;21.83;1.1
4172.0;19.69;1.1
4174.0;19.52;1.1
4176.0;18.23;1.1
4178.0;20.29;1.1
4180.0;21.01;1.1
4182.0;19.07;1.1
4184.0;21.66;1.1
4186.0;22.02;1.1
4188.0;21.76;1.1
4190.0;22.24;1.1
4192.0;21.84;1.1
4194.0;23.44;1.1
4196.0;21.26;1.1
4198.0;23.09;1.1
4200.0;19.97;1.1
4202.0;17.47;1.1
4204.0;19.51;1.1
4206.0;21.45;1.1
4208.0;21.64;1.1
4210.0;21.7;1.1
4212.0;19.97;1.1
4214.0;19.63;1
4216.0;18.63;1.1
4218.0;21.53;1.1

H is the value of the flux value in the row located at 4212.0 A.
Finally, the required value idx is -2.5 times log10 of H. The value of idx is -3.25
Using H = 19.97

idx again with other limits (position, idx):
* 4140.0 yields -3.22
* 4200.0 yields -3.25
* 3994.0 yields -3.17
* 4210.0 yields -3.34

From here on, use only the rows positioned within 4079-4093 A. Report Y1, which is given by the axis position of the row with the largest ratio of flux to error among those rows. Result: 4088.0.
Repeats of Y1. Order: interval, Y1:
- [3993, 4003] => 4002.0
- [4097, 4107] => 4102.0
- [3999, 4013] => 4010.0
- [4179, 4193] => 4190.0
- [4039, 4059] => 4040.0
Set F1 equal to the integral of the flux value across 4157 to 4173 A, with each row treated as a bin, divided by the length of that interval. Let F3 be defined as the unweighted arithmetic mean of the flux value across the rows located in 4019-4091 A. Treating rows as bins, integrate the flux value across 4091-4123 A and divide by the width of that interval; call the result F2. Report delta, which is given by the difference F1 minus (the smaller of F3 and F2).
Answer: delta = 2.9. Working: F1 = 21.3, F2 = 18.5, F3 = 19.9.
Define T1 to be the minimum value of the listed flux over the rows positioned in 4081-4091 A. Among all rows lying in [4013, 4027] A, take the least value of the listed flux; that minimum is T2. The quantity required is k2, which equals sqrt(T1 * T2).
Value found 19.1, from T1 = 18.75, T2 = 19.41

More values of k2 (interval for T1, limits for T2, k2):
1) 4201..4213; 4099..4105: 17.5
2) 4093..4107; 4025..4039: 16.7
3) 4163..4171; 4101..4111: 18.2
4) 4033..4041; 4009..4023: 18.8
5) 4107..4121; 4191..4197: 19.2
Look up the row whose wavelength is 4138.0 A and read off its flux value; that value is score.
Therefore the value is 22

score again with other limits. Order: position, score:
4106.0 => 16.44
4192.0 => 21.84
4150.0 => 21.25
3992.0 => 19.27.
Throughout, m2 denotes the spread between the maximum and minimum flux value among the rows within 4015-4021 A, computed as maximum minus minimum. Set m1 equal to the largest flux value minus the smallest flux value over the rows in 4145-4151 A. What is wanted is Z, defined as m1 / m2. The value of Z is 1.46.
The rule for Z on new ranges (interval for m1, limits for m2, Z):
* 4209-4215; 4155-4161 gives 0.81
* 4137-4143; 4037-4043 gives 2.62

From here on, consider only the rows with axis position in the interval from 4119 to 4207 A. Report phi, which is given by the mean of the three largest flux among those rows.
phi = 23.1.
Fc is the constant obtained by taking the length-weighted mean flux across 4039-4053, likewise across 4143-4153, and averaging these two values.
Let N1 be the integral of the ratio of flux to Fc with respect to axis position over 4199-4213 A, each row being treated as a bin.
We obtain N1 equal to 13.9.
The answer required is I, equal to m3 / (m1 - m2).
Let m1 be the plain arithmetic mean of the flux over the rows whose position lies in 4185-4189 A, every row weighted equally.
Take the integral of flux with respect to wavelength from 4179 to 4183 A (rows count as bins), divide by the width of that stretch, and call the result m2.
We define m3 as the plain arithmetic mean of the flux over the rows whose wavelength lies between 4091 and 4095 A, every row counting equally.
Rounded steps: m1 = 21.9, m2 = 20.0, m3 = 19.2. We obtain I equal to 10.4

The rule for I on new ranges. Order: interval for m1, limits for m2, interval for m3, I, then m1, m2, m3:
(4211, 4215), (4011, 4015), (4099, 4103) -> -20.0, 19.8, 20.8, 20.5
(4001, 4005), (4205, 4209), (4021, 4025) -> -14.4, 20.2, 21.5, 19.5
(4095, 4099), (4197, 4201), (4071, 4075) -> -3.7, 16.6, 21.5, 18.1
